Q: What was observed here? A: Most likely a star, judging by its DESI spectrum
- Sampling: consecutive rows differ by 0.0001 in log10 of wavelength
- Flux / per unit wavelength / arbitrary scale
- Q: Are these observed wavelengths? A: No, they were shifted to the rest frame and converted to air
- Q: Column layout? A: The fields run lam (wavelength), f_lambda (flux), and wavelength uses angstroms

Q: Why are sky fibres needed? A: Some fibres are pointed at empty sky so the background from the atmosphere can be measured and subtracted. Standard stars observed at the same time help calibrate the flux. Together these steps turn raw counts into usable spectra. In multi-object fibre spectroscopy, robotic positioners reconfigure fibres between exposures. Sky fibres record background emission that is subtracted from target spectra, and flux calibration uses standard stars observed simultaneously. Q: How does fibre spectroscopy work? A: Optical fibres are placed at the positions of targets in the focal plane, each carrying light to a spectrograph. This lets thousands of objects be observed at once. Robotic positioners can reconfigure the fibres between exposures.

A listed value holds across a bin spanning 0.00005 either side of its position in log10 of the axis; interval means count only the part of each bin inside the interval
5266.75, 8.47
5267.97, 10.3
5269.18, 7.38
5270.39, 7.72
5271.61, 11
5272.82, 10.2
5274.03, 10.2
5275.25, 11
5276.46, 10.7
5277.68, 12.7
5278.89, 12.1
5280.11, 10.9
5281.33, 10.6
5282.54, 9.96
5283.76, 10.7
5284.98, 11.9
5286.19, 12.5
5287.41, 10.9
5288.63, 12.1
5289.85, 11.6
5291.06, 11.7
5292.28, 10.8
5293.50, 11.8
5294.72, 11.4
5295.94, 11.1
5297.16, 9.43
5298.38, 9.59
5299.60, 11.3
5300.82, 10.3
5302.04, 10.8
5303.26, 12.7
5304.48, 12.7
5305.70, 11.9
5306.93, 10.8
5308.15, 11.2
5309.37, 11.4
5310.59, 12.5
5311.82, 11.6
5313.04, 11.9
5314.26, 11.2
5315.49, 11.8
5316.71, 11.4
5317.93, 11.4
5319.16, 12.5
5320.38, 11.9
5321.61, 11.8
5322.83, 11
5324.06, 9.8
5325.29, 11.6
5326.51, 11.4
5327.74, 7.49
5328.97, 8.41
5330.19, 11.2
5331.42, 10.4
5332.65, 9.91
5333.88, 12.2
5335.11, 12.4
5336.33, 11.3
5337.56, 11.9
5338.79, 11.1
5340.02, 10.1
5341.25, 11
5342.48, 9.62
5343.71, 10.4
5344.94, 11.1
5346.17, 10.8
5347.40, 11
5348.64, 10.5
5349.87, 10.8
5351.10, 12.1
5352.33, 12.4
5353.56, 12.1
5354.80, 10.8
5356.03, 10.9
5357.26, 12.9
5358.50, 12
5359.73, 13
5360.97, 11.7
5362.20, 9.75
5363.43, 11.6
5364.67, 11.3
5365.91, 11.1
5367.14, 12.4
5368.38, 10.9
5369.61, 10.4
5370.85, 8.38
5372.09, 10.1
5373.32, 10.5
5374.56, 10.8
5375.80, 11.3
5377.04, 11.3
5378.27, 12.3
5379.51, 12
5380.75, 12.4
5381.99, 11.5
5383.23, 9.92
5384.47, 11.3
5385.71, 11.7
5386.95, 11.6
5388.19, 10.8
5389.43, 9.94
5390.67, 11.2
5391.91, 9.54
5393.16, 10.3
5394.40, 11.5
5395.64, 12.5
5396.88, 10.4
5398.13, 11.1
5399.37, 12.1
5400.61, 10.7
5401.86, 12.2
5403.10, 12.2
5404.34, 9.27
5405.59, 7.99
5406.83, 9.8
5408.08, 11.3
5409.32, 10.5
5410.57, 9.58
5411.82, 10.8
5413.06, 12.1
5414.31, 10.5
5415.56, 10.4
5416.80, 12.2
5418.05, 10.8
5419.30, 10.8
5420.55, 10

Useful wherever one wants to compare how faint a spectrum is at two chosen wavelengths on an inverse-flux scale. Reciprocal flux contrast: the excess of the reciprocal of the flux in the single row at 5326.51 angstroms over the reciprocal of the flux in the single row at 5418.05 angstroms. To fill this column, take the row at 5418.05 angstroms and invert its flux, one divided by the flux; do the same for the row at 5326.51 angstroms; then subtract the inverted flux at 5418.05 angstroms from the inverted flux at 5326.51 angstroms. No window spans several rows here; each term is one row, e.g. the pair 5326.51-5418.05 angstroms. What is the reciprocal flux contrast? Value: 0.00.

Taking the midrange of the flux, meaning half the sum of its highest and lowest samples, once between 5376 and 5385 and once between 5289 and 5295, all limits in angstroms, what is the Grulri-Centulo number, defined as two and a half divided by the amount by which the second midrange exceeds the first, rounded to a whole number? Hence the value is 18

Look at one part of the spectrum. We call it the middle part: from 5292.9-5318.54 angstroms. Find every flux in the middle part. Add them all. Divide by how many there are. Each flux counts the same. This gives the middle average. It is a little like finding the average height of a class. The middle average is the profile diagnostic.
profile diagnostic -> 11.3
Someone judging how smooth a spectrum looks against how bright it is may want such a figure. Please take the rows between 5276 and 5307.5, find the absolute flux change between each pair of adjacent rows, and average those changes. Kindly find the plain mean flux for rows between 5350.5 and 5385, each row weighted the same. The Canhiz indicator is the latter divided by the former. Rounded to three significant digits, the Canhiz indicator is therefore 12.8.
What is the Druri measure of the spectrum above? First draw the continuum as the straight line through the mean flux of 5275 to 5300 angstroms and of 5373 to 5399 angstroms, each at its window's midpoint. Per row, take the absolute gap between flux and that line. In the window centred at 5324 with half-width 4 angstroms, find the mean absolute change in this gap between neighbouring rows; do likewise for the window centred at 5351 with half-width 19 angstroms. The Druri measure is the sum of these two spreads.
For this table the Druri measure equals 1.73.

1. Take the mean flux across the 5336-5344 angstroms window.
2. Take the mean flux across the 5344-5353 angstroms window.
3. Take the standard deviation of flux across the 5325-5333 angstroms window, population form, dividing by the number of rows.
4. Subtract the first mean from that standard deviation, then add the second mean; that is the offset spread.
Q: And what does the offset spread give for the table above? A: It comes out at 1.9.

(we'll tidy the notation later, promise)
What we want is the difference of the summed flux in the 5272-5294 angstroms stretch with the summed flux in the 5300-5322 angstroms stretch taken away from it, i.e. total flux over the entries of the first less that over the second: -7.4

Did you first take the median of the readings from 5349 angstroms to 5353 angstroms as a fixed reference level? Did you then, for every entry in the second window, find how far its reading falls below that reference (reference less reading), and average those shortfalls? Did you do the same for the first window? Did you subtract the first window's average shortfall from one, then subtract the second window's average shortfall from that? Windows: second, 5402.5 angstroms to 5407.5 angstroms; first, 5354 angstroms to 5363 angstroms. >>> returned -1.8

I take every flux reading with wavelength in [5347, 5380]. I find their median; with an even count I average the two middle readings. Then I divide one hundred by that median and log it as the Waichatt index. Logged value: 8.85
